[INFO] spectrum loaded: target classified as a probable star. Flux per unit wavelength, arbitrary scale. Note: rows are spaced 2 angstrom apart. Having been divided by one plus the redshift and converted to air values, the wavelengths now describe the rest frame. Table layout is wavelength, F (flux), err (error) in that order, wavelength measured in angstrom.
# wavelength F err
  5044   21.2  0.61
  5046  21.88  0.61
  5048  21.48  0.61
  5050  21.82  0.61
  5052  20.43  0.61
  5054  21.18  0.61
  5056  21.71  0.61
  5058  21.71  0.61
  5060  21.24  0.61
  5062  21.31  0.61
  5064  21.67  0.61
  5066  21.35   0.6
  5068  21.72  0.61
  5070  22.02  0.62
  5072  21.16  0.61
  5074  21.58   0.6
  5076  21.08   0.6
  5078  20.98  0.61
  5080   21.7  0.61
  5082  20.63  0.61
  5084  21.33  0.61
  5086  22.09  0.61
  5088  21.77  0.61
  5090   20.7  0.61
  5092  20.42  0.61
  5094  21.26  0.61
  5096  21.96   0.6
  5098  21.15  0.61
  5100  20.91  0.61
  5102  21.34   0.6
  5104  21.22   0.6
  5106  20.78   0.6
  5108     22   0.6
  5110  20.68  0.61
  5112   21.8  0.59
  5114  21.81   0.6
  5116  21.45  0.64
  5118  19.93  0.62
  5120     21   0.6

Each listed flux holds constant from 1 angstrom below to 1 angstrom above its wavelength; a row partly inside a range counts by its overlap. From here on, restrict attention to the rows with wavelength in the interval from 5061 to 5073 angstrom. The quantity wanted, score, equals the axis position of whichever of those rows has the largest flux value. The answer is 5070 angstrom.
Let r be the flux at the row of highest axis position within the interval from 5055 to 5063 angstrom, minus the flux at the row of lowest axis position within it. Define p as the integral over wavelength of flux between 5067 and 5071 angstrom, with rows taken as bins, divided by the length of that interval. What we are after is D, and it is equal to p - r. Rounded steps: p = 21.9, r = -0.40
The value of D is 22.3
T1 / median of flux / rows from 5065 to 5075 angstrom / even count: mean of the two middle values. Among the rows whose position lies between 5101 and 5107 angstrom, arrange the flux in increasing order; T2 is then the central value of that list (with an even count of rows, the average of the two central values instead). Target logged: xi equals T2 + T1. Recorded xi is 42.8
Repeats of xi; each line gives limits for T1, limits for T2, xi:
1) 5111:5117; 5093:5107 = 43.0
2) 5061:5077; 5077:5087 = 42.8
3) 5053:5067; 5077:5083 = 42.3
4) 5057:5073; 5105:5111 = 42.3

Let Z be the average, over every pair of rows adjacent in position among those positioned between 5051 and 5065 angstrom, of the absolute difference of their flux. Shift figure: 0.36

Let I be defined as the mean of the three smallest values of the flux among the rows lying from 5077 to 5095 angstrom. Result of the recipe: 20.6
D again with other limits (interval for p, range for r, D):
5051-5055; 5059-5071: 20.0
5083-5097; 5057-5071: 21.1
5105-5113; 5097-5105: 21.2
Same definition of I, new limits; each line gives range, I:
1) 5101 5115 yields 20.9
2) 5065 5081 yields 21.1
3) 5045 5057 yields 21.0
